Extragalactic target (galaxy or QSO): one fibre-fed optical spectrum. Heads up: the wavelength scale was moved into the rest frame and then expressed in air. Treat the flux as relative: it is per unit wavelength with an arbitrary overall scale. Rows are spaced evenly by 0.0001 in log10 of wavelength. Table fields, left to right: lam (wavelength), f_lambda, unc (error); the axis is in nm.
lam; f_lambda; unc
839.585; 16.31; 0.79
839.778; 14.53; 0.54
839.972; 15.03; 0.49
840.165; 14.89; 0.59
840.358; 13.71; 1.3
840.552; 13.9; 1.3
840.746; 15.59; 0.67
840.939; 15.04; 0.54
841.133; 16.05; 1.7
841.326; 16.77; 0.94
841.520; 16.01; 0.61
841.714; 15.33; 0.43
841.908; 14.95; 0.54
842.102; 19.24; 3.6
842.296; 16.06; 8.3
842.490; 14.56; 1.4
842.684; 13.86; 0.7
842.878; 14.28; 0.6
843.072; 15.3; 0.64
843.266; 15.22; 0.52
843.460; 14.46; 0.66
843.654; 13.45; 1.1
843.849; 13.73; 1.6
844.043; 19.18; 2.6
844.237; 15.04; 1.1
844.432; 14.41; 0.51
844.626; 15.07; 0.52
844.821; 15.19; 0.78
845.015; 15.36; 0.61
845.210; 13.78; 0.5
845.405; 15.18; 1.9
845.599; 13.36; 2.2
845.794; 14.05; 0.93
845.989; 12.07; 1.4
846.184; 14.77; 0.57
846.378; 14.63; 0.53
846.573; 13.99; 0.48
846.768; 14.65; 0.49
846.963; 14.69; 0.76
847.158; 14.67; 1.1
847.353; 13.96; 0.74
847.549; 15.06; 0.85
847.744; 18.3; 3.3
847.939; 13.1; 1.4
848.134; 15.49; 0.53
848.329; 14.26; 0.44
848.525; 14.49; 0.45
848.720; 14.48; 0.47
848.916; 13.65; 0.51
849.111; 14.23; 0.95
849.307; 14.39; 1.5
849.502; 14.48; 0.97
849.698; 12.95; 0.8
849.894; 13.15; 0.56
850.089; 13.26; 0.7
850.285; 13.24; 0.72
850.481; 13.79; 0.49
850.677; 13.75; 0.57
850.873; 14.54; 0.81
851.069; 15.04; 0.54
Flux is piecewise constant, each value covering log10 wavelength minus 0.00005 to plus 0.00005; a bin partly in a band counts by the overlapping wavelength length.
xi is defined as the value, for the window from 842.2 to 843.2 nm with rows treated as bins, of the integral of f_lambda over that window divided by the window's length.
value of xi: 14.8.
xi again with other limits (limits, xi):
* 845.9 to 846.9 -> 14.1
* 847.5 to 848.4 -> 15.3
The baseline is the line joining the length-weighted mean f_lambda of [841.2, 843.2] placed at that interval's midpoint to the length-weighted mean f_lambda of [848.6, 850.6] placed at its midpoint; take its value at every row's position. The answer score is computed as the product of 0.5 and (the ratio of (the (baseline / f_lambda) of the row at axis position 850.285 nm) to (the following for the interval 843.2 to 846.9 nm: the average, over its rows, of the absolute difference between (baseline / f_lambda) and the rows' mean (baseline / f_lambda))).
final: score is 8.5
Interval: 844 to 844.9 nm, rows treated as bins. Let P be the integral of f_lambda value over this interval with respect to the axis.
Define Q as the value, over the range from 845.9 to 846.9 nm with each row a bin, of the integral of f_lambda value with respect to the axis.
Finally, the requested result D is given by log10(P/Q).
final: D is -0.001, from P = 14.0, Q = 14.1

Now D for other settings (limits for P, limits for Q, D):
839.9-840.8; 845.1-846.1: -0.020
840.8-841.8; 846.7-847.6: 0.082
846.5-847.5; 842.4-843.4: -0.007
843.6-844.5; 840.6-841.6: -0.061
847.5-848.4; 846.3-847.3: -0.022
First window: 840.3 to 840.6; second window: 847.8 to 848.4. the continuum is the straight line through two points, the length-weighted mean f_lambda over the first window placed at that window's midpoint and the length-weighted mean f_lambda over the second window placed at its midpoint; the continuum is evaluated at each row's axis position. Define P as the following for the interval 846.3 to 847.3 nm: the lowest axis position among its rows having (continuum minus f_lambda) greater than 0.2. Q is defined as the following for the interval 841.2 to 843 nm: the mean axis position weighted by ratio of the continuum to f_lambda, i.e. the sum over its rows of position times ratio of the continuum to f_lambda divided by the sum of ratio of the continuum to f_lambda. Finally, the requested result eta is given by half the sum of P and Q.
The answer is 844.35 nm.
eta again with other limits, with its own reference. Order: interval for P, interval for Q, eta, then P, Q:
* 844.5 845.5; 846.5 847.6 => 846.13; 845.210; 847.06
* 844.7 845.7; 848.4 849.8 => 847.17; 845.210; 849.12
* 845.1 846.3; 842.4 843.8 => 844.14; 845.210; 843.08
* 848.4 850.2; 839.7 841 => 844.64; 848.916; 840.36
